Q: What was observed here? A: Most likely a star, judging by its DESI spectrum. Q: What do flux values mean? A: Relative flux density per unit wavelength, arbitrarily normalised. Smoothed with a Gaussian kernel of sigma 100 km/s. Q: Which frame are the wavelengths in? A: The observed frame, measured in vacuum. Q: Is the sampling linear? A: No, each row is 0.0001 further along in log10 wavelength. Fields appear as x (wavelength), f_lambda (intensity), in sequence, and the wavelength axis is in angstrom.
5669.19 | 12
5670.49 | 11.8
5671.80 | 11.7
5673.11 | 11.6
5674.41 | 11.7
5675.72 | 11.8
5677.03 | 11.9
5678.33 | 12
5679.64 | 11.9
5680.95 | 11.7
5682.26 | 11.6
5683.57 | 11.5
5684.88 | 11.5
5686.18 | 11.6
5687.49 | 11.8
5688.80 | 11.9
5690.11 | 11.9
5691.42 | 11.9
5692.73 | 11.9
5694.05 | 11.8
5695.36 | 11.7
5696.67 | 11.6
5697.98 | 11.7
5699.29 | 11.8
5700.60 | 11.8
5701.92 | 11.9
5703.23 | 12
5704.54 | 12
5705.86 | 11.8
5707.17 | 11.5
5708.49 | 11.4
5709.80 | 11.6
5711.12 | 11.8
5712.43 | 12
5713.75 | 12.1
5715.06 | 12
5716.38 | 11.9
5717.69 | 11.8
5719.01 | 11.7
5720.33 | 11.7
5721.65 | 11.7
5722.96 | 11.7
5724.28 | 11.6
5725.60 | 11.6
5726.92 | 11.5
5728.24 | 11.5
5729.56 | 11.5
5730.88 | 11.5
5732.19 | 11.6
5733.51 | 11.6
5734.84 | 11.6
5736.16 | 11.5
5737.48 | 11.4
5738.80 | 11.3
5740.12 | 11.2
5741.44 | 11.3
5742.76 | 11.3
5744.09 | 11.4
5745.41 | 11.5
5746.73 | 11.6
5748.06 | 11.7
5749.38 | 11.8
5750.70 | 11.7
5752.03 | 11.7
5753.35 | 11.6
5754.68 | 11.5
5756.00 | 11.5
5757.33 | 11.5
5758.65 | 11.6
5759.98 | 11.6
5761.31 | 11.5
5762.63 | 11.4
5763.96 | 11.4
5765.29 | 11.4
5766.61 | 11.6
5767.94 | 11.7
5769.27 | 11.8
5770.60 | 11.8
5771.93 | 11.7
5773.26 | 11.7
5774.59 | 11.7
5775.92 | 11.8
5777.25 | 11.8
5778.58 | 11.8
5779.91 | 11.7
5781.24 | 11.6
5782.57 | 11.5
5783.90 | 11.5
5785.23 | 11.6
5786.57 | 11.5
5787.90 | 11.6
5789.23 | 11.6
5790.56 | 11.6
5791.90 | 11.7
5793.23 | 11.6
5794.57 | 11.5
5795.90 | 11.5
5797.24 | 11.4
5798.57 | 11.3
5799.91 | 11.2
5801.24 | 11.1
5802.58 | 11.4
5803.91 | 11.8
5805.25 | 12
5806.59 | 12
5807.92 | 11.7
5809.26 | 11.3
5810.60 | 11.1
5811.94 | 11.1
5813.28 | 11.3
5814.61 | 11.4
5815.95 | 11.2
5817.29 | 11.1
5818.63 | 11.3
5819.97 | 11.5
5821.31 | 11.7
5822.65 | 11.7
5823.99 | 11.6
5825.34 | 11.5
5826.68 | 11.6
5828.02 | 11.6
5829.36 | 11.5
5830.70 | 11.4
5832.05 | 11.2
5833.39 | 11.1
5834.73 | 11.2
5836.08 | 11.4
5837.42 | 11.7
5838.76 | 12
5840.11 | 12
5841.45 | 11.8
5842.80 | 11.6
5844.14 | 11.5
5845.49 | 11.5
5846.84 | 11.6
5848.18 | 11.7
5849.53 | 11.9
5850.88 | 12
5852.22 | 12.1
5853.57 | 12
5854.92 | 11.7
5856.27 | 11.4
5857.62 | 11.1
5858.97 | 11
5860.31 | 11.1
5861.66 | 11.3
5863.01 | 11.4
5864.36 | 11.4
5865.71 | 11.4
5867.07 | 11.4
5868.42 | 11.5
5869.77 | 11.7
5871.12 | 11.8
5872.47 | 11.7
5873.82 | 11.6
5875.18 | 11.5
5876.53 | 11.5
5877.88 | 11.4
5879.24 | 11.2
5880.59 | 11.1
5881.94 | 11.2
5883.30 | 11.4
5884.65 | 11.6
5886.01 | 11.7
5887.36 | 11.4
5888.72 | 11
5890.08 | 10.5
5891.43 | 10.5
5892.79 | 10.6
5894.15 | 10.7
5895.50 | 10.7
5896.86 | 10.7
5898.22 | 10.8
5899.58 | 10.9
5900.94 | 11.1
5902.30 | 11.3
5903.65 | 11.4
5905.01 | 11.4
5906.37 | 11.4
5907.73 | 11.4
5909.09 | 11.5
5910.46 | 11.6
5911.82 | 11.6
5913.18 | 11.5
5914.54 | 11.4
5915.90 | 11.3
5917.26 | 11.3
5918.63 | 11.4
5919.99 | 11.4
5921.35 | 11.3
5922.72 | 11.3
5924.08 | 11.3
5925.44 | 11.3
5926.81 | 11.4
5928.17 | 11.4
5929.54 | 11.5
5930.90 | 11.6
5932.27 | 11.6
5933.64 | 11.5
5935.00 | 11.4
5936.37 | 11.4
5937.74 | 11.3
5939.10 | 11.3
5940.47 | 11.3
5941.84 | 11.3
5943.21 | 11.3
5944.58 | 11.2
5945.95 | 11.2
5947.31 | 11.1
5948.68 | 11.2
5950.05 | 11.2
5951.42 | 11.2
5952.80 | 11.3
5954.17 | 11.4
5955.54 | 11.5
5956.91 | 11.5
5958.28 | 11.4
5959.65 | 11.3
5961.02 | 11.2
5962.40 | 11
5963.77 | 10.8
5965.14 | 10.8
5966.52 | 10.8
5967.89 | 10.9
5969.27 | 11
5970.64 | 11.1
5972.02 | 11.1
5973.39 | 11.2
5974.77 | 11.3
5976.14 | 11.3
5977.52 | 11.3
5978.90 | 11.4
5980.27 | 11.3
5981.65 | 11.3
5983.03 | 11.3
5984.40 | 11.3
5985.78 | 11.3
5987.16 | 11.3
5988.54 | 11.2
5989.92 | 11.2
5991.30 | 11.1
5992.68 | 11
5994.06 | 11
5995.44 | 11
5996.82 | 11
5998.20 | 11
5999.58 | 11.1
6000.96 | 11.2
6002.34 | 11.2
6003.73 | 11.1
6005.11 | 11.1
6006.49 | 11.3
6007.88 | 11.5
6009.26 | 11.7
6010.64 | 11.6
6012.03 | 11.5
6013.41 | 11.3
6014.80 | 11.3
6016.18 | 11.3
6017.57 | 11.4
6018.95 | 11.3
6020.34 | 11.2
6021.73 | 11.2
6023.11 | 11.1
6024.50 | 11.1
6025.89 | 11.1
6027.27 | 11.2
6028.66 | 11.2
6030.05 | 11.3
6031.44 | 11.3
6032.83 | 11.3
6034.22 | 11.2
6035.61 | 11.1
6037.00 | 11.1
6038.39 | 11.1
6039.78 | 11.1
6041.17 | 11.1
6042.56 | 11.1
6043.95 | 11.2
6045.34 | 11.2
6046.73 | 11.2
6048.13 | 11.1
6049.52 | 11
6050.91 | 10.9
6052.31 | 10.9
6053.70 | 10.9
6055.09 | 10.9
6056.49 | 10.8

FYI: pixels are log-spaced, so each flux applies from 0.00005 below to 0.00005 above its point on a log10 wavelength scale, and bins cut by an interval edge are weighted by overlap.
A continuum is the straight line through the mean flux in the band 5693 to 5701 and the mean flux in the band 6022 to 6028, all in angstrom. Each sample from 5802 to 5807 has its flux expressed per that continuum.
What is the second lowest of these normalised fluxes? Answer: 1.02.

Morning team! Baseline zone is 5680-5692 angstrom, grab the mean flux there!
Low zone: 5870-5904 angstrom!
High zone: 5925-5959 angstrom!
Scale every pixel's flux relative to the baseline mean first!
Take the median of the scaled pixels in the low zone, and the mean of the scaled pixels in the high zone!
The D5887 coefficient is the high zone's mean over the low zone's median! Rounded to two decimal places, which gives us 1.01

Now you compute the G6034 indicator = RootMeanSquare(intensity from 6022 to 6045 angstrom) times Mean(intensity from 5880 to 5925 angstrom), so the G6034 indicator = 125.1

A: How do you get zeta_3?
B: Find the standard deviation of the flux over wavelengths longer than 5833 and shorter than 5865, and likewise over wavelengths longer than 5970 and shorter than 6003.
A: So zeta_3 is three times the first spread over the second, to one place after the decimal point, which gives 7.9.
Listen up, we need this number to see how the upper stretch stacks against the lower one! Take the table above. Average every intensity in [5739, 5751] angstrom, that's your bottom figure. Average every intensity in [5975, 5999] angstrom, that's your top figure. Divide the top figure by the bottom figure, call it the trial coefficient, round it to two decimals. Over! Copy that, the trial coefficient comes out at 0.97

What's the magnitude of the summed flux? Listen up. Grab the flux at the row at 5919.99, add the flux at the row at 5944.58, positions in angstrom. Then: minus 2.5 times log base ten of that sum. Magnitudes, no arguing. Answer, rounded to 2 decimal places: -3.39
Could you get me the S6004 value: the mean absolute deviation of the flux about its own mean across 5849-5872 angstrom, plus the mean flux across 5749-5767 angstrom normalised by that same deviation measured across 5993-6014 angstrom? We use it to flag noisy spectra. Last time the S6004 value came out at 60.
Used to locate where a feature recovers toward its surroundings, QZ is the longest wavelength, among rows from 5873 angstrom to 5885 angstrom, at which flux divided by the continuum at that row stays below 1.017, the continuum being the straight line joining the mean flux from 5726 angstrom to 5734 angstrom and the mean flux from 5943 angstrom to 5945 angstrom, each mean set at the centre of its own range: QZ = 5883.30 angstrom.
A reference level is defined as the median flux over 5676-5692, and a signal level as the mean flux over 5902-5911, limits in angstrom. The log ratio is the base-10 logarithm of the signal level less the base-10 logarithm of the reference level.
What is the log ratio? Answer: -0.016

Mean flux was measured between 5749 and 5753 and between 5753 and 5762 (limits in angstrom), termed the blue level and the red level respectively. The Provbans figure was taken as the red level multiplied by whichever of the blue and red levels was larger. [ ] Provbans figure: 135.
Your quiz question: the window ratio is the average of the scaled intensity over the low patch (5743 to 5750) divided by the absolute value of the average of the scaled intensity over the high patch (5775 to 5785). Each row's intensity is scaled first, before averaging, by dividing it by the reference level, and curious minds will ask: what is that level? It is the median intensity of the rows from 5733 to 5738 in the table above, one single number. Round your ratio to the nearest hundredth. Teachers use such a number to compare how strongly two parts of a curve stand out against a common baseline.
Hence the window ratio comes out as 0.99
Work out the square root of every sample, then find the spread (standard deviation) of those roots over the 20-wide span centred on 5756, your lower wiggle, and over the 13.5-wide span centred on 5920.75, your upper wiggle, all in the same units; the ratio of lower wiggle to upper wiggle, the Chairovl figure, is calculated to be 2.4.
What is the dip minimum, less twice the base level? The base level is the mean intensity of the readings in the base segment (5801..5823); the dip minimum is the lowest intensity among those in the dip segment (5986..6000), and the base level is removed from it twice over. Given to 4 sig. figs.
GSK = -11.91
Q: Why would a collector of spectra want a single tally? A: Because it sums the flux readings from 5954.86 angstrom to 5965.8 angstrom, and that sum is 89.5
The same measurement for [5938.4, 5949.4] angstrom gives 89.9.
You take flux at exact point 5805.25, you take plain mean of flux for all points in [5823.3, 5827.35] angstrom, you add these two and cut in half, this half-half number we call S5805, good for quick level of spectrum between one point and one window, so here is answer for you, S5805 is 11.8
